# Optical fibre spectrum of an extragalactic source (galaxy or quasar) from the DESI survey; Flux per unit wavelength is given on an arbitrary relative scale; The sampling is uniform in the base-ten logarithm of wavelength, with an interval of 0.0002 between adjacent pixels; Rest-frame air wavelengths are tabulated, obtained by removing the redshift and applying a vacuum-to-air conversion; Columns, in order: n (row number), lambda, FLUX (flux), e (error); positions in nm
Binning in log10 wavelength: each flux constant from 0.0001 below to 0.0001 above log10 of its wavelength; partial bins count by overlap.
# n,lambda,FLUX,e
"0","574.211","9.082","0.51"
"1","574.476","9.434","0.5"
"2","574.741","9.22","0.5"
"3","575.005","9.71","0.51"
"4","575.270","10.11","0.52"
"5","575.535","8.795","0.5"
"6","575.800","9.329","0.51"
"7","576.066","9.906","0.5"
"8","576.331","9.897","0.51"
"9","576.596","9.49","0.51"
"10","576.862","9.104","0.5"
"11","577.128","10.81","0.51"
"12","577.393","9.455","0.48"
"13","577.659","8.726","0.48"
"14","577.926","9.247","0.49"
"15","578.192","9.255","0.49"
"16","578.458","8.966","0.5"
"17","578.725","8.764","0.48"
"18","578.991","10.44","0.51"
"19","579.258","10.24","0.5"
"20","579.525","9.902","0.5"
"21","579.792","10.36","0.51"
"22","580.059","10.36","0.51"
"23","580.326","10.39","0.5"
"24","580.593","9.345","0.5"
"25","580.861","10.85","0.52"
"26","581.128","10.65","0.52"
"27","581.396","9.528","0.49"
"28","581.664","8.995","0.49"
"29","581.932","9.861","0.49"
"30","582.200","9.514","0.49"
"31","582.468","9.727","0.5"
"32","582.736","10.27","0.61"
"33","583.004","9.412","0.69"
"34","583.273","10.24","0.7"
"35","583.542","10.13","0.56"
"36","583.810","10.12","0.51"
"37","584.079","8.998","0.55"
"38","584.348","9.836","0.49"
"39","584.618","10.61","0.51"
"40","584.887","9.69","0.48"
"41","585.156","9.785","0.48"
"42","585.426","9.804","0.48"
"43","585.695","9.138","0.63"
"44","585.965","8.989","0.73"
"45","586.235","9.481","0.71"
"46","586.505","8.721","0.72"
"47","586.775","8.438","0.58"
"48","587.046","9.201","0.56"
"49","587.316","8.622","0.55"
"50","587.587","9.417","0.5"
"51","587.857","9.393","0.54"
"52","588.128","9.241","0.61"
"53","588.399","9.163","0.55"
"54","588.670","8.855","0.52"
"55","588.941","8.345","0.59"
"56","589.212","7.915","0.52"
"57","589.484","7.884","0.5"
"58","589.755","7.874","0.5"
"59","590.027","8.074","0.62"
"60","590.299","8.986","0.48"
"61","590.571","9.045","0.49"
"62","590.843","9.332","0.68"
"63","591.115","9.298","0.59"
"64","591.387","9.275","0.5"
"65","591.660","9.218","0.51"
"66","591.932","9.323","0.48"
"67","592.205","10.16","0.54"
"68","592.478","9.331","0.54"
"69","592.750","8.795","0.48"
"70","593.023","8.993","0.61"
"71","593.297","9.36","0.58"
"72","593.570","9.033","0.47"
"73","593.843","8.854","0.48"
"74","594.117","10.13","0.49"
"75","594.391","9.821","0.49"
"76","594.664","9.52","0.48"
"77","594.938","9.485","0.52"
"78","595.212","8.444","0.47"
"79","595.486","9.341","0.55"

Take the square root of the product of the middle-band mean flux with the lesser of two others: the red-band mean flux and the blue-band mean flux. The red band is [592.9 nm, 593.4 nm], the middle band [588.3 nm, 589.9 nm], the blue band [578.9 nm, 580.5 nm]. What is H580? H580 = 8.7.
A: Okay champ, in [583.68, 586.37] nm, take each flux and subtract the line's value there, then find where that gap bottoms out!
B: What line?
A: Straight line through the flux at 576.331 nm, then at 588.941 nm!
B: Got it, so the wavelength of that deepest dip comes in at 584.079 nm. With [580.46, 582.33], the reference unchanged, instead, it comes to 581.664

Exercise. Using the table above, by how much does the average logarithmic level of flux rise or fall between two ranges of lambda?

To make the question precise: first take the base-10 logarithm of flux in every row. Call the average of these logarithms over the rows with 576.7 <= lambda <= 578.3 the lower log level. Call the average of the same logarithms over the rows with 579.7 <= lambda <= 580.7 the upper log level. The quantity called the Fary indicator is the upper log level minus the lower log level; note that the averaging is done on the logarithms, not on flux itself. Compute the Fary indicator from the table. 0.03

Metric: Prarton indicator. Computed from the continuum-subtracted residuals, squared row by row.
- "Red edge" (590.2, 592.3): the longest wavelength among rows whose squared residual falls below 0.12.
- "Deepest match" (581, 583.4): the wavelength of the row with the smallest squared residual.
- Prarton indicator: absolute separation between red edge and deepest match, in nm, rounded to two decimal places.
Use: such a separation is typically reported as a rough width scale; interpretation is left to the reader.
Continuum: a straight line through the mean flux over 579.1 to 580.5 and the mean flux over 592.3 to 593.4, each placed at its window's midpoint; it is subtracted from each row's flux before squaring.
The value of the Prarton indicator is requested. 10.00 nm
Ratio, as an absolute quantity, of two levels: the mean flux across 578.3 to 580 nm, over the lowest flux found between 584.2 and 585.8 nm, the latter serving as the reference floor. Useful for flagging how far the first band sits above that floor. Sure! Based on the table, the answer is 1.07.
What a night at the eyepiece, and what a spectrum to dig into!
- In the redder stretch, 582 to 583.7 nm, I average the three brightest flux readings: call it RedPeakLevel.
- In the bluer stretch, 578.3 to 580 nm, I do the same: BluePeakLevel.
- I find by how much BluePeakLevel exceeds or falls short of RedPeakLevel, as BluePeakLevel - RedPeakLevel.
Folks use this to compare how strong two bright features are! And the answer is 0.13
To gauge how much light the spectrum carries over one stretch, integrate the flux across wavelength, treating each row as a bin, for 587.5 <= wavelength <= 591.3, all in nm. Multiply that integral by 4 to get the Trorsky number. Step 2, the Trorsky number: 133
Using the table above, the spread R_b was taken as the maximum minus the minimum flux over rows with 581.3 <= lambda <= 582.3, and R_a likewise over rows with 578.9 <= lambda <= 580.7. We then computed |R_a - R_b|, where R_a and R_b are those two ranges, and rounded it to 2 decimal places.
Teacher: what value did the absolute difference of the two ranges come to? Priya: 0.23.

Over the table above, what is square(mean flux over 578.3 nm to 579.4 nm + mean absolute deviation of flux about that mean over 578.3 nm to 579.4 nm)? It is 107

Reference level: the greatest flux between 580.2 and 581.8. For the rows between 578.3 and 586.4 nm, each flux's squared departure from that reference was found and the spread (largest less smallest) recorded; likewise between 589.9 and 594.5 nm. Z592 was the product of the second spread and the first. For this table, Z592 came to 31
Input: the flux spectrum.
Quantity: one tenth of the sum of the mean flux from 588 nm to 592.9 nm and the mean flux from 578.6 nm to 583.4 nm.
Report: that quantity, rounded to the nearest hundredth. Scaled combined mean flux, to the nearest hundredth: 1.88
